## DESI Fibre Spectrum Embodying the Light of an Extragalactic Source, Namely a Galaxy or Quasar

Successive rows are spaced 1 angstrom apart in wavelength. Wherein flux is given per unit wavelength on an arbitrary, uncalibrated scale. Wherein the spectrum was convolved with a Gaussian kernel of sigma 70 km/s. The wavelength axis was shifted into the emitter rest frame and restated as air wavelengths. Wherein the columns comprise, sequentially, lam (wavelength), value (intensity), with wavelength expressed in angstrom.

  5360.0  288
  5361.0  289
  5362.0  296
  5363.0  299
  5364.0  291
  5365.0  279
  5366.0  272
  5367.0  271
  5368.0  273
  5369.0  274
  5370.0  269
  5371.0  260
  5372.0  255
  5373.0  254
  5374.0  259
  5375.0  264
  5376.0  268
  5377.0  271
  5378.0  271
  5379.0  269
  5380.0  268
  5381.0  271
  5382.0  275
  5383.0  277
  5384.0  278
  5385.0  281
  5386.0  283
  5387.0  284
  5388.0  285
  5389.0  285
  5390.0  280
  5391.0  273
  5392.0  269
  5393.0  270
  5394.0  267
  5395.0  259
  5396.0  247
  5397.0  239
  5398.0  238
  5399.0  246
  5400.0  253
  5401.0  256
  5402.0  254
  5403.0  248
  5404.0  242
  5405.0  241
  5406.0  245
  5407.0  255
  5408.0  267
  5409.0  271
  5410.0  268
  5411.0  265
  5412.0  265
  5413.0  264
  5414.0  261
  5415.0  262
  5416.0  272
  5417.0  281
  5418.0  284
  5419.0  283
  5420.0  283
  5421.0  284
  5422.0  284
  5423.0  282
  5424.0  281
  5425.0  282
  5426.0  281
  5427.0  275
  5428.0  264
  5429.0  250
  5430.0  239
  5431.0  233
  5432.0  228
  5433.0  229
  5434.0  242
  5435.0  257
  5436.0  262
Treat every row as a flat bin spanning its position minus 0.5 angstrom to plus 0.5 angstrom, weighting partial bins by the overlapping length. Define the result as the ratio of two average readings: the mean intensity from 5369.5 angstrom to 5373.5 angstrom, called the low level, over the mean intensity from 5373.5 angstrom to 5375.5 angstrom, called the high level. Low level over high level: 0.99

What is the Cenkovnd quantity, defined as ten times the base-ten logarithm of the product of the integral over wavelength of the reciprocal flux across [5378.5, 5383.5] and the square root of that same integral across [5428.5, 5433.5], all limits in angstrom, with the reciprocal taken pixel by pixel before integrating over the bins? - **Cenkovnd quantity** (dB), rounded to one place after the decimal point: -25.7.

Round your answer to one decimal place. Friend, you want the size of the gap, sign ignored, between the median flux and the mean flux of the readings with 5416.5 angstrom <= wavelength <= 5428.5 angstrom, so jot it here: 1.7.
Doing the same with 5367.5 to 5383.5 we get 1.6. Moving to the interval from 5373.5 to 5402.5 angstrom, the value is 2.1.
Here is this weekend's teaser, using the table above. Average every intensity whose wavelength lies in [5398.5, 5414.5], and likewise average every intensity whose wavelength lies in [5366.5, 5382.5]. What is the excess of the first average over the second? -11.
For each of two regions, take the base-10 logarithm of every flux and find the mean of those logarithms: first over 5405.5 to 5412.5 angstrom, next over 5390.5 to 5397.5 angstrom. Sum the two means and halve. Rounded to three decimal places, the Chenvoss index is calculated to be 2.417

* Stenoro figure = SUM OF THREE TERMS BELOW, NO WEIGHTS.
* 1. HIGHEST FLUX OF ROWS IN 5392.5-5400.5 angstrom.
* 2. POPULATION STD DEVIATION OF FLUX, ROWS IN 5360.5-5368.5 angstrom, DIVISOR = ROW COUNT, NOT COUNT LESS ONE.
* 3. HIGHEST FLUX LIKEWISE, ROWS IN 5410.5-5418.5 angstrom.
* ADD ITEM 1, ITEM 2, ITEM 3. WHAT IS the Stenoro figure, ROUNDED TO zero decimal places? 565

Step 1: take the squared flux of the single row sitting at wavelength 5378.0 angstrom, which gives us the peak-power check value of 73441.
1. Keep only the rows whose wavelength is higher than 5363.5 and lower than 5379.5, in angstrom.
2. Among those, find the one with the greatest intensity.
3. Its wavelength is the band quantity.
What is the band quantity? 5364.0 angstrom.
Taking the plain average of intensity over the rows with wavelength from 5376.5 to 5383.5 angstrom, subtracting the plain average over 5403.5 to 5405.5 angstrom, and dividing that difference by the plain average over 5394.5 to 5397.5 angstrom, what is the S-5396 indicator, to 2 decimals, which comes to 0.12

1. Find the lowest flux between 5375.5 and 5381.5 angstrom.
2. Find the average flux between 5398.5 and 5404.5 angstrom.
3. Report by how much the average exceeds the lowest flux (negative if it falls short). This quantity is -18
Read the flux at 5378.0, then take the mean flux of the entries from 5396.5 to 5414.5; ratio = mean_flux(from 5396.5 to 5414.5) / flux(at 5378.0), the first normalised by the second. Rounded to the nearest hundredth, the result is 0.94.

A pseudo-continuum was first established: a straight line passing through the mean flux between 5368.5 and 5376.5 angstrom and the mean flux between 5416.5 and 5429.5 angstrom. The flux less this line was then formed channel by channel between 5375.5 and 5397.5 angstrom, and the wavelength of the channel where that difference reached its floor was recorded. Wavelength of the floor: 5397.0 angstrom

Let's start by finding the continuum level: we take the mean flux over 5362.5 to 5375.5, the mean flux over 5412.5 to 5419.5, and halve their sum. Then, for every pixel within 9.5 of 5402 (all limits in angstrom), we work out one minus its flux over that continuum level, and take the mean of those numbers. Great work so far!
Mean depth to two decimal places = 0.06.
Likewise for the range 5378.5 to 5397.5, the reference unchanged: 0.00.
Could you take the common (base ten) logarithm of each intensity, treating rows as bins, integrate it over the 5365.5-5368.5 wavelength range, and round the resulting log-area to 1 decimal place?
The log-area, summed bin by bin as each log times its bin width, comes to 7.3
